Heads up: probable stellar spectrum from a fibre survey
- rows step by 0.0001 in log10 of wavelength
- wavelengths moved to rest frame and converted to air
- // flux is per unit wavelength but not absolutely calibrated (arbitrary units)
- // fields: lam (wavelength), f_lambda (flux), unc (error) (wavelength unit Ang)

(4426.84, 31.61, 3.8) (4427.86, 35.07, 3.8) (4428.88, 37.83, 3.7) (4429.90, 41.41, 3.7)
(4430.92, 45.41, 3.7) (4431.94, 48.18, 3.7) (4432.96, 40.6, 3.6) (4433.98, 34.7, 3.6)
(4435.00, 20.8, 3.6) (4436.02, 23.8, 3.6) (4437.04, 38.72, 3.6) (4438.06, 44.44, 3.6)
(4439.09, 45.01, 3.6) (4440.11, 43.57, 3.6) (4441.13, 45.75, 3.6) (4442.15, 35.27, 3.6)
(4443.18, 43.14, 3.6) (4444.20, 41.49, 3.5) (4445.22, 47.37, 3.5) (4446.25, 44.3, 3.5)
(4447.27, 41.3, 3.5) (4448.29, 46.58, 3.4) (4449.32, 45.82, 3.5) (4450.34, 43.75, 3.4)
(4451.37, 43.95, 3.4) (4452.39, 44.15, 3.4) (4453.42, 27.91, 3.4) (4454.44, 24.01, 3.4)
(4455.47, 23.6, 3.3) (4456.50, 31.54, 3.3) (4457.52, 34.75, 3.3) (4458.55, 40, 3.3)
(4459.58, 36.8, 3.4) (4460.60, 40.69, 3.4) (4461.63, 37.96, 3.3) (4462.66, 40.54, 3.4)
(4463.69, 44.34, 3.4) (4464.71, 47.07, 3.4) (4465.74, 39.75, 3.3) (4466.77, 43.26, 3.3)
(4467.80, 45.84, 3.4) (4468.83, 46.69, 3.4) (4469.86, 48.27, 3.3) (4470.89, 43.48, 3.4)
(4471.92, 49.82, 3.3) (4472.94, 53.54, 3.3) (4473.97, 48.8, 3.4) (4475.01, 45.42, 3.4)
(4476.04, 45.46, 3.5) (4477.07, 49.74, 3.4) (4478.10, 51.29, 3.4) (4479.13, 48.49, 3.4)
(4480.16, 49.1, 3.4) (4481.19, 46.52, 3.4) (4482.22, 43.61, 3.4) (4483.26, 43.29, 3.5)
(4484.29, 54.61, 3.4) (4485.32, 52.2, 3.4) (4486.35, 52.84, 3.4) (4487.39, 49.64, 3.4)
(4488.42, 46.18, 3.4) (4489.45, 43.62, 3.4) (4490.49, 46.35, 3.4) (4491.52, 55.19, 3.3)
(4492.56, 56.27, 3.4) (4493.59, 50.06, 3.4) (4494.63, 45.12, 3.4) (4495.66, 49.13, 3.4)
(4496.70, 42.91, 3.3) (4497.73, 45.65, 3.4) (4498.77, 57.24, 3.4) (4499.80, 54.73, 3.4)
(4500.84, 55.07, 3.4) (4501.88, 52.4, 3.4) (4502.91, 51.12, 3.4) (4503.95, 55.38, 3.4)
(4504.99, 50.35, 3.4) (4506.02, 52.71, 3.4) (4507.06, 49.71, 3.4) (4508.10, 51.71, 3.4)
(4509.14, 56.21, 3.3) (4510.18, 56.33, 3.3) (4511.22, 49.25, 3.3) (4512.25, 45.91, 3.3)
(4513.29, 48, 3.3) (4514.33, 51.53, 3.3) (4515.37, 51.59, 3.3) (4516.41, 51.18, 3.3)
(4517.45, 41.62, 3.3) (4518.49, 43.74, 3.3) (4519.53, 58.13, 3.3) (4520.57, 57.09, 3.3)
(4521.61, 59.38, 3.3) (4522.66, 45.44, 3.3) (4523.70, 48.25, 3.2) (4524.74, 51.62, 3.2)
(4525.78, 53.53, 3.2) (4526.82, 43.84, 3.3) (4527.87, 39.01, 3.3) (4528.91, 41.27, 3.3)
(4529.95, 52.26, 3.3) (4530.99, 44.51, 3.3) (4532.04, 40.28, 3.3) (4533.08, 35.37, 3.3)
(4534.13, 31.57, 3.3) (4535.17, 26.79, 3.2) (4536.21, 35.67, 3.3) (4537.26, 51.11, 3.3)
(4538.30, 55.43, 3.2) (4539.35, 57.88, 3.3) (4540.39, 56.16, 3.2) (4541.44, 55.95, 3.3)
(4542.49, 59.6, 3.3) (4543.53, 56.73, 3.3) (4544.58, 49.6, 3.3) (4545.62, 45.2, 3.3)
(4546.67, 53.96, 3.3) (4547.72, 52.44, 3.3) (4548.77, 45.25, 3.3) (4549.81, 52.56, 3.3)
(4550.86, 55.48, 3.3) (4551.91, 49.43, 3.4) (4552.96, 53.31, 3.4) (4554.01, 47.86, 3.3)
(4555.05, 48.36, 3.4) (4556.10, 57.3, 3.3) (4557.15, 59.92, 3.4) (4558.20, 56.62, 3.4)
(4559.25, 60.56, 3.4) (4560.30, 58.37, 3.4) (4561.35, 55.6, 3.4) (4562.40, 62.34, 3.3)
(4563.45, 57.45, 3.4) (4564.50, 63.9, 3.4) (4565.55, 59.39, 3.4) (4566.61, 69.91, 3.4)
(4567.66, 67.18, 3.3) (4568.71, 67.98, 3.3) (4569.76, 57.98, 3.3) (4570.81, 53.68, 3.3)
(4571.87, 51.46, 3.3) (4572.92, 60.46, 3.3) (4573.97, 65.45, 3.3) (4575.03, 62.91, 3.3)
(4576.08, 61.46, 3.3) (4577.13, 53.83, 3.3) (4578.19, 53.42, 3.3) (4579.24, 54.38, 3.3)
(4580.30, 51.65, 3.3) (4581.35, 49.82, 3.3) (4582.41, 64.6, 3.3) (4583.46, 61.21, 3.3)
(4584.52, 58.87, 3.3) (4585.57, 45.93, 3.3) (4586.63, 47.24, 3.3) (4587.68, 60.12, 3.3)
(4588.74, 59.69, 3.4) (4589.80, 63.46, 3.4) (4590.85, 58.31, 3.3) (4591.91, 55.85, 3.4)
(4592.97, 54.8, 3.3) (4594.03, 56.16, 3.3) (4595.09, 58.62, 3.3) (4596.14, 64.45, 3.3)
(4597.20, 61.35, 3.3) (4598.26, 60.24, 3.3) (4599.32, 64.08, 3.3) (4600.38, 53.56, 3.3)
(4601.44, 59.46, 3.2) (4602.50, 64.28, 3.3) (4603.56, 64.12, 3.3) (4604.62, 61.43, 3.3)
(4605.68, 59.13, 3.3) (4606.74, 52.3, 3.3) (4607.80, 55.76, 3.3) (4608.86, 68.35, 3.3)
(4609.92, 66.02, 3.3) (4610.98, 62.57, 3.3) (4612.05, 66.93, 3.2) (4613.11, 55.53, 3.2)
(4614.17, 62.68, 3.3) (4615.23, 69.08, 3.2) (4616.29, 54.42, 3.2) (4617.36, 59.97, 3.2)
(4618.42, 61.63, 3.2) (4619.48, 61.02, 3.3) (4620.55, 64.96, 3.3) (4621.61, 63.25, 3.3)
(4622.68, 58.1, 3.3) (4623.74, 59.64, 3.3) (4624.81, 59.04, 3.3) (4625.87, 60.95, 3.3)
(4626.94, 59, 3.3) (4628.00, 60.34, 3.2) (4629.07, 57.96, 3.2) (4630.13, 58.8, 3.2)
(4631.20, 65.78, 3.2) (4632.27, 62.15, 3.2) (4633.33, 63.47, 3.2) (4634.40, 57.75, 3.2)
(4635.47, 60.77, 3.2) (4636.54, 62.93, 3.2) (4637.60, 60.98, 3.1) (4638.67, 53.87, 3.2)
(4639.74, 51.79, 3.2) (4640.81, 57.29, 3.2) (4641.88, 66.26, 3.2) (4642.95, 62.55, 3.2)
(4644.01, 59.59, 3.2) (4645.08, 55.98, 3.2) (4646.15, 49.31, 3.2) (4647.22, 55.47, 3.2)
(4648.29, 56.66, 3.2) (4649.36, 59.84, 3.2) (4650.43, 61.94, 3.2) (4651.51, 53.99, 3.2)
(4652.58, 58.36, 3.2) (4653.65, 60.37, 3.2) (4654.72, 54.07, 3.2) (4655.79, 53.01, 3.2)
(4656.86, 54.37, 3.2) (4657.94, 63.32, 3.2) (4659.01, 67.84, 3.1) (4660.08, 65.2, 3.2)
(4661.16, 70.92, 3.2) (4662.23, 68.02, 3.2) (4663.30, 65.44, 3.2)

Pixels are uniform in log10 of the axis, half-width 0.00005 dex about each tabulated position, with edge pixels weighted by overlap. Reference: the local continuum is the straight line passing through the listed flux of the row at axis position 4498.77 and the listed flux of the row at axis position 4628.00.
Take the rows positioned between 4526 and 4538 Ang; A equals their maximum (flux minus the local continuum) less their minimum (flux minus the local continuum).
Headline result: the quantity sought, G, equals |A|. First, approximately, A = 25.6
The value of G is 26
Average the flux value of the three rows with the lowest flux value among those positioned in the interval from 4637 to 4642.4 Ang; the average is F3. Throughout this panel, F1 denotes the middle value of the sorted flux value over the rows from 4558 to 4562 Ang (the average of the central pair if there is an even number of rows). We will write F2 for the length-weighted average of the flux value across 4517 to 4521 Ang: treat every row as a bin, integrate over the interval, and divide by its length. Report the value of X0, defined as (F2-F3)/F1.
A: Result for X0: -0.07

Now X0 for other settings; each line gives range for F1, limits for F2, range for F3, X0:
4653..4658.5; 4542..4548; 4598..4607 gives -0.04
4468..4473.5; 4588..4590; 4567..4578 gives 0.16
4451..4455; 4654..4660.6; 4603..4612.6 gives 0.11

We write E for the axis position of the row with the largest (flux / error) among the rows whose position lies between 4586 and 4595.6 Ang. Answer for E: 4589.80 Ang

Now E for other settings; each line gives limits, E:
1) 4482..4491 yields 4484.29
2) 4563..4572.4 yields 4568.71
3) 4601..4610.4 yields 4608.86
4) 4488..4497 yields 4491.52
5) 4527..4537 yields 4529.95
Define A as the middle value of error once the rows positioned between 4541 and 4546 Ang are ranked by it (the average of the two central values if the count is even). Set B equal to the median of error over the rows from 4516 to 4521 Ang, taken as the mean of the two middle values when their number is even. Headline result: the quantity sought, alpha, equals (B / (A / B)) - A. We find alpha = 0.0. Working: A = 3.30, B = 3.30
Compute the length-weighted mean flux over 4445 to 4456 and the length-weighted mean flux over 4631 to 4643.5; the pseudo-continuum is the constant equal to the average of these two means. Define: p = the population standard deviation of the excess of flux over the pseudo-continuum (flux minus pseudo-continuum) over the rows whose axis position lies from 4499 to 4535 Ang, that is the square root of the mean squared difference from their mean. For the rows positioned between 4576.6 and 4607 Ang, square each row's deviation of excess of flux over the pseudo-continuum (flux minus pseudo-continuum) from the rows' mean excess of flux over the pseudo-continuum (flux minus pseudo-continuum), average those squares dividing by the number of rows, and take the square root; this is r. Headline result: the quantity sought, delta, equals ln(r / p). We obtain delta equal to -0.24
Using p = 6.5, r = 5.1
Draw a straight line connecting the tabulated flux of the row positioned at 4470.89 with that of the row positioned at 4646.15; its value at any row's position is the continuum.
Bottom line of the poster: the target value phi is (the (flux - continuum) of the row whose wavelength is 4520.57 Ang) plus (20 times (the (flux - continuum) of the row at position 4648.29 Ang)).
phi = 158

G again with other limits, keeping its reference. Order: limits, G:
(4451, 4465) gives 23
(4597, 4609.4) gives 16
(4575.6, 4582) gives 12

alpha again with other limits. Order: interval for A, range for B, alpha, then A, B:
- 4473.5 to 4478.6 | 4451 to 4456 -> 0.0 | 3.40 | 3.40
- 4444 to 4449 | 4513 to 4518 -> -0.4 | 3.50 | 3.30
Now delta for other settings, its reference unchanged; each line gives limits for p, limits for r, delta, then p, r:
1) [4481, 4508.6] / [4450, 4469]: 0.50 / 4.3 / 7.1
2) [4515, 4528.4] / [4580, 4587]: 0.08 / 6.3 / 6.8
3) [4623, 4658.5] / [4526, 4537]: 0.55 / 3.9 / 6.8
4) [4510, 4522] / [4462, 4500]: -0.24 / 5.5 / 4.4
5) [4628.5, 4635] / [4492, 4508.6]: 0.28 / 3.0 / 4.0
